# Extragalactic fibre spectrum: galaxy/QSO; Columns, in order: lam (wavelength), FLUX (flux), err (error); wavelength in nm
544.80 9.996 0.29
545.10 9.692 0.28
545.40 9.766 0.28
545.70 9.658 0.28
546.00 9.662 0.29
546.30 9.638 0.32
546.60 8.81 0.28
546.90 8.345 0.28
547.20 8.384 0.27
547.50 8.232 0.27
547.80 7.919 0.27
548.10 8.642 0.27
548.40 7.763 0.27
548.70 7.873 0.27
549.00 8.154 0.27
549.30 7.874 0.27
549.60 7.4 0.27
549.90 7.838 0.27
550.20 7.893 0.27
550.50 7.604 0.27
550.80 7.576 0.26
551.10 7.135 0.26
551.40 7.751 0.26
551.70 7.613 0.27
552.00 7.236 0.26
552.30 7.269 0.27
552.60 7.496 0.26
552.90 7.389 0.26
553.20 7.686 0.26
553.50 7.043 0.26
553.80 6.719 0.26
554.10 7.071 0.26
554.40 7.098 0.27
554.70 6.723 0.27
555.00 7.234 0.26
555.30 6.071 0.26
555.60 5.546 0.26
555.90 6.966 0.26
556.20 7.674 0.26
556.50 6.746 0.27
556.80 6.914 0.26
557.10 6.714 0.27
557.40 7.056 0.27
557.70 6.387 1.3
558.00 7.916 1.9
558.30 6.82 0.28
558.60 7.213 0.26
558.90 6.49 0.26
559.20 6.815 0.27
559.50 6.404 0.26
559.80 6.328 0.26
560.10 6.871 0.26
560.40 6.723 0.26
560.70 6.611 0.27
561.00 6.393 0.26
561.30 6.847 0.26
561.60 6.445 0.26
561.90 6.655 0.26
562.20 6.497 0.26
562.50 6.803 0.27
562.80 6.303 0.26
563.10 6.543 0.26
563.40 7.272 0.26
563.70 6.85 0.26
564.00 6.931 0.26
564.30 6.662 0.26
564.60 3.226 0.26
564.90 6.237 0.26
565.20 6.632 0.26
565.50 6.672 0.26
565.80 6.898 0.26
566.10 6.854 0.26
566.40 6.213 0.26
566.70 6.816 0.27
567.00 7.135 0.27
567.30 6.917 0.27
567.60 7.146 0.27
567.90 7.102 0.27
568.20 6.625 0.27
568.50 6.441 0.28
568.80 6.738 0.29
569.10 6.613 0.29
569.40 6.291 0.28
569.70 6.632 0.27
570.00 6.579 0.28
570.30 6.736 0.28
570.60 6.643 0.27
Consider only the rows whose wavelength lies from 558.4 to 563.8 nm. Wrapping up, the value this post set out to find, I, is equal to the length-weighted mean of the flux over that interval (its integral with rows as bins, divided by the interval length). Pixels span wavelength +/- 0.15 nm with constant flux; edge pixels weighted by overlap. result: 6.7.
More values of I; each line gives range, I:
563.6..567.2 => 6.4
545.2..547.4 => 9.2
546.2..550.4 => 8.2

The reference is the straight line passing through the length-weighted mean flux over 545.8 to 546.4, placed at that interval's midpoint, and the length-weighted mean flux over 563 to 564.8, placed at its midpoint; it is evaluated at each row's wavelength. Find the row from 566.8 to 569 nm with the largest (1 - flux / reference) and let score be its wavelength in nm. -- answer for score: 568.50 nm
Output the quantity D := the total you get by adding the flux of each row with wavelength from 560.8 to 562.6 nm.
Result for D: 40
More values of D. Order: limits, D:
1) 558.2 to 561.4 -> 74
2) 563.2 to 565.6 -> 50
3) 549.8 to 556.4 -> 159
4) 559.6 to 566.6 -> 149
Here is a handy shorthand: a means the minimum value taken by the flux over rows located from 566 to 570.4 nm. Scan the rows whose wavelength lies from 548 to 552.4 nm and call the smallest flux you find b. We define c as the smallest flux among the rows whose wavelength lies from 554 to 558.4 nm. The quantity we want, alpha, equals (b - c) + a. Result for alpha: 8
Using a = 6.213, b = 7.135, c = 5.546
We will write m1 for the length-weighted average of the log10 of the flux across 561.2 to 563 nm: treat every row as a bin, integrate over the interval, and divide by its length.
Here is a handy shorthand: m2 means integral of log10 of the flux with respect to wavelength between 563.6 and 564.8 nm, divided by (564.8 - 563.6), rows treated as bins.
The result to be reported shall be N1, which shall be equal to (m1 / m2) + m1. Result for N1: 1.91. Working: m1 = 0.818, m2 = 0.75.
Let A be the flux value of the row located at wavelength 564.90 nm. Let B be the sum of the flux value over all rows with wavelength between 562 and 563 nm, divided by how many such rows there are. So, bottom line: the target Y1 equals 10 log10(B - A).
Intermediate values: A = 6.237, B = 6.5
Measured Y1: -5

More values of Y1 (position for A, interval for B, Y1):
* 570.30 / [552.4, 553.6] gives -2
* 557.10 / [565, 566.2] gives -13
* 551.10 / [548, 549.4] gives 0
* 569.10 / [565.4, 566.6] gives -13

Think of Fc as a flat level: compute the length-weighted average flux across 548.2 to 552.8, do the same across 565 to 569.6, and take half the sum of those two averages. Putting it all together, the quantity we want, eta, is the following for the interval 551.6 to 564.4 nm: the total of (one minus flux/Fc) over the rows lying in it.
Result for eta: 1.9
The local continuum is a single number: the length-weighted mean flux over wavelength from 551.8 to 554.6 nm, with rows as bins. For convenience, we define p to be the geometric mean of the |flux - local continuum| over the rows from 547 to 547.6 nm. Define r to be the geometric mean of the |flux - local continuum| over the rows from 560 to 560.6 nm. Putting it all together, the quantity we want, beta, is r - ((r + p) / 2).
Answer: -0.33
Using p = 1.08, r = 0.42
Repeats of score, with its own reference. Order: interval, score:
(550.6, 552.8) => 551.10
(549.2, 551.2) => 551.10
